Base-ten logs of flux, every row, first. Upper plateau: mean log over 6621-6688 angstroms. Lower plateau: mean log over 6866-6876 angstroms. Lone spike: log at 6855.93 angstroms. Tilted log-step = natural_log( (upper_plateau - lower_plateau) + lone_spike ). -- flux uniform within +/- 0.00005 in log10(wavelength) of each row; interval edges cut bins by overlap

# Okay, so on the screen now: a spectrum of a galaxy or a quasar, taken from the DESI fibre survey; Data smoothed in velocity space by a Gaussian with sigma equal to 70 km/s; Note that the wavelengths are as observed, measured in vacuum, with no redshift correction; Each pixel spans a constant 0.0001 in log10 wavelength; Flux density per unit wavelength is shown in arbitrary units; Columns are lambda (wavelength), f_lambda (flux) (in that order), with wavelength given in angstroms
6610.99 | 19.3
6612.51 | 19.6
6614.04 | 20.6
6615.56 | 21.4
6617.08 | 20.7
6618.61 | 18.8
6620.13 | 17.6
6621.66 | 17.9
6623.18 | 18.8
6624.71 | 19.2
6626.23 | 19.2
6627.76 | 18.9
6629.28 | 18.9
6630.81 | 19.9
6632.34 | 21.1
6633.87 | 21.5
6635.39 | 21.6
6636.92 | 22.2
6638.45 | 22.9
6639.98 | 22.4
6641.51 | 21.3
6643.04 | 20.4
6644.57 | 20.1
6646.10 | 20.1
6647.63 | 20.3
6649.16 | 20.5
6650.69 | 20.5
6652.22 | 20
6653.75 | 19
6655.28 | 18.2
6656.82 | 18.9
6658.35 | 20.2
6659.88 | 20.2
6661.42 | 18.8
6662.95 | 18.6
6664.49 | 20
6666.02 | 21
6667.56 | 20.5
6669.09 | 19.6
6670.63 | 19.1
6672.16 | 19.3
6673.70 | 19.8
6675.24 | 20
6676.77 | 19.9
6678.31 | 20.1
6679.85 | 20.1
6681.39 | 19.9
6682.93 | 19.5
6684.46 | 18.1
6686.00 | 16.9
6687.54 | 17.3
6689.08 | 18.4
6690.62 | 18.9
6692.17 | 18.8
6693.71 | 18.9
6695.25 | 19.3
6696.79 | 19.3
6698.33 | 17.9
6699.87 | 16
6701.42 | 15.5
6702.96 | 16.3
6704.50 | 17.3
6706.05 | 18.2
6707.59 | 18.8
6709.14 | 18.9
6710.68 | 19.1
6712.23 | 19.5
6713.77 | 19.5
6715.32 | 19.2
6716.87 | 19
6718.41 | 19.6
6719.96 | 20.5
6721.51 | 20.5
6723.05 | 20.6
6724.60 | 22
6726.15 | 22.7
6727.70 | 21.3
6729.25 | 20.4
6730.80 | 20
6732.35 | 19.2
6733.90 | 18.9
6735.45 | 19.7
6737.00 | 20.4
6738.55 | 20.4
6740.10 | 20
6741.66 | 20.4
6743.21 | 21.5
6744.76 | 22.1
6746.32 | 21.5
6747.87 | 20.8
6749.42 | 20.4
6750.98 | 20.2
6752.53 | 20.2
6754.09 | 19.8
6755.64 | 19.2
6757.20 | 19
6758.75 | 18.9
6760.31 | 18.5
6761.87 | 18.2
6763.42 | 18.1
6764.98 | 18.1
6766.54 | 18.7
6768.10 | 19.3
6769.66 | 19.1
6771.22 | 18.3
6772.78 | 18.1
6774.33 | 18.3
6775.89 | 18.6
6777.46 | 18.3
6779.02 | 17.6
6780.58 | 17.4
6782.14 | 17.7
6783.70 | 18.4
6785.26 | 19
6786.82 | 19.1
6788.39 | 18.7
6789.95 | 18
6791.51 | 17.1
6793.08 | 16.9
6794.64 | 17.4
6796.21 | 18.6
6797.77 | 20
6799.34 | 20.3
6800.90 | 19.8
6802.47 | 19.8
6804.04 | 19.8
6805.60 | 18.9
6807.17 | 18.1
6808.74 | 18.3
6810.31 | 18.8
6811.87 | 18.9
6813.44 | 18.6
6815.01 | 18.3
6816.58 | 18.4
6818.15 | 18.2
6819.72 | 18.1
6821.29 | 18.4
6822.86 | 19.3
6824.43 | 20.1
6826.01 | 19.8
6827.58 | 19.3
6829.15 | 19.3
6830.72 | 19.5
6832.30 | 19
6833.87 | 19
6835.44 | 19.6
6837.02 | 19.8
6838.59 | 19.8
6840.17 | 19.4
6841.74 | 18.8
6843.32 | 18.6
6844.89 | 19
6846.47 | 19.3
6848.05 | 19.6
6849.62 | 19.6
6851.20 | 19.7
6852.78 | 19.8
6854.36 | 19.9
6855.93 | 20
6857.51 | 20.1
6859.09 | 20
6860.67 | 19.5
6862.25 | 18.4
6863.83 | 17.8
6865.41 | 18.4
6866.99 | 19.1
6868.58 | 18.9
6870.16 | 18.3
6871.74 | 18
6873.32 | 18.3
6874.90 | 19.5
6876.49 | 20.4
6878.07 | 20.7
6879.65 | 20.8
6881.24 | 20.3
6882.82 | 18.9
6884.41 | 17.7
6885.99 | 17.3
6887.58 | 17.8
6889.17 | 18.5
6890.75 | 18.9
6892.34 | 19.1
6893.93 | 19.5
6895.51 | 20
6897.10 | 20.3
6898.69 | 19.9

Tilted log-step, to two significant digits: 0.28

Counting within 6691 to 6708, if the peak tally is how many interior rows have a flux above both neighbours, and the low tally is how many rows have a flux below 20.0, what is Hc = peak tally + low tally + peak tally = 11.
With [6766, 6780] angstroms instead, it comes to 13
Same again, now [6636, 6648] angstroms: 2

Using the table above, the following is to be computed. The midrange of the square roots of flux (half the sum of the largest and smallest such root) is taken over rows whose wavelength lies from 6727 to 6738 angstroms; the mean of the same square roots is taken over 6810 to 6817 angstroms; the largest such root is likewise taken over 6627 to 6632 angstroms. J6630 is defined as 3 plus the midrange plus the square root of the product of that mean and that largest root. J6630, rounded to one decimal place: 11.9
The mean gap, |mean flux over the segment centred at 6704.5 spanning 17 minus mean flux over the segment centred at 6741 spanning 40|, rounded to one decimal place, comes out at 2.4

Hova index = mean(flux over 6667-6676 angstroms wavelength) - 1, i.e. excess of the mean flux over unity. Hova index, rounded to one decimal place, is 18.7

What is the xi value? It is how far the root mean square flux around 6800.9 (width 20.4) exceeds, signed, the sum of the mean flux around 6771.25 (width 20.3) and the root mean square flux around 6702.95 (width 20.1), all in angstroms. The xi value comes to -17.7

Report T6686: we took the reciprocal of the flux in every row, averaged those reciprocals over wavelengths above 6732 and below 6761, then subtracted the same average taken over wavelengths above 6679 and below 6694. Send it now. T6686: -0.004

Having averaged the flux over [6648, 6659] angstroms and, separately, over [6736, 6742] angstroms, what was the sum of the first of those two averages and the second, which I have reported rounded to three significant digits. 39.9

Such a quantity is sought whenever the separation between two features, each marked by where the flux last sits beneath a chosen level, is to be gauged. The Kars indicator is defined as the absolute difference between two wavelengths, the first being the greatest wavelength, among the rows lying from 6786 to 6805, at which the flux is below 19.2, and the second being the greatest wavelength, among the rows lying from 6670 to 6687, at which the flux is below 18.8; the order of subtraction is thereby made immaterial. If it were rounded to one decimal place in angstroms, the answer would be 110.2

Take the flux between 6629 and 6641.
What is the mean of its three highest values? 22.5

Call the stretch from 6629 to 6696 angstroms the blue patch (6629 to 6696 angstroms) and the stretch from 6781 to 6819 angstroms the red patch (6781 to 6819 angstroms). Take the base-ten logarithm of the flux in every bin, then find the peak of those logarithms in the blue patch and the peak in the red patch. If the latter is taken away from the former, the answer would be 0.052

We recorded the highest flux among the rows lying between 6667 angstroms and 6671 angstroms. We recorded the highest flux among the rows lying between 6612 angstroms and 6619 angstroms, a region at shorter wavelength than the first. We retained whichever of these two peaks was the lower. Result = 20.5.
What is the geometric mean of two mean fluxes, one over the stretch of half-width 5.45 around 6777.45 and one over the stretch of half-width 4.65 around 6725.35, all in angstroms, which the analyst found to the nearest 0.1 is 19.6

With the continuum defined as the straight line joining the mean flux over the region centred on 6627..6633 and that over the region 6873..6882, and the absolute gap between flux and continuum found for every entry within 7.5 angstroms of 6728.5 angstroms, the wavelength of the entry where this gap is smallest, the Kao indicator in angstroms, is 6735.45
